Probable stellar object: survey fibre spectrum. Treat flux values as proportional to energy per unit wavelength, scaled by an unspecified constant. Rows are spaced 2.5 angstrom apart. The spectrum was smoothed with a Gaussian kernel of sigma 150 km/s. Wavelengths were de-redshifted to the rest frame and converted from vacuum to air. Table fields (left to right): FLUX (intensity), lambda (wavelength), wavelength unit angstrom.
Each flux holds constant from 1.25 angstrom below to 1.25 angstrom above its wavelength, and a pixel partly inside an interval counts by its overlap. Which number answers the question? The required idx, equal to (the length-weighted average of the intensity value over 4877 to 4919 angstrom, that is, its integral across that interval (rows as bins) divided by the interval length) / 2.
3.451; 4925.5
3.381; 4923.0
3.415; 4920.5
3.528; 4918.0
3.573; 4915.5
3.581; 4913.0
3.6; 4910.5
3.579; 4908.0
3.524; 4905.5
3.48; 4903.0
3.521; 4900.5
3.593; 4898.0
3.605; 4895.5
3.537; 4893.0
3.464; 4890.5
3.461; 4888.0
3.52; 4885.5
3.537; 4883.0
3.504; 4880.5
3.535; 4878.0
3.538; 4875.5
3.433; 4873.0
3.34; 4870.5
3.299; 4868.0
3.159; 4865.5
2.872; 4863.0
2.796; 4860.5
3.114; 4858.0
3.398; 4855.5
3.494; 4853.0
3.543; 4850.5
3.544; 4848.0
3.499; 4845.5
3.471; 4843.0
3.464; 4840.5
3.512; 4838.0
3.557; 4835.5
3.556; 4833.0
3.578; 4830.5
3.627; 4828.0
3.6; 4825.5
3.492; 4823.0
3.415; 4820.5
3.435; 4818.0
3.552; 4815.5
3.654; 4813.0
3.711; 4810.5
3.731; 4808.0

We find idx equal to 1.77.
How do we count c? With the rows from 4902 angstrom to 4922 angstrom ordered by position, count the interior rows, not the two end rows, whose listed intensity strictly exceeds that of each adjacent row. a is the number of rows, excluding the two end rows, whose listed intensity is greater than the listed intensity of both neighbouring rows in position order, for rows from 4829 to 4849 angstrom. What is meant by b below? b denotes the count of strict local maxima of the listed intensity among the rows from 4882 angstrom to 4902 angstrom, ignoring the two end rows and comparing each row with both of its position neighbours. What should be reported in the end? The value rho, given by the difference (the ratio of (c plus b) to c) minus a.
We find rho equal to 1.00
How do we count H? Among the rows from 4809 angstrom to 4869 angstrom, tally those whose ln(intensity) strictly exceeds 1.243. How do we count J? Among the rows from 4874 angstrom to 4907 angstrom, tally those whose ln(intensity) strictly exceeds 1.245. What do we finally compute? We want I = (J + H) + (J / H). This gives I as 27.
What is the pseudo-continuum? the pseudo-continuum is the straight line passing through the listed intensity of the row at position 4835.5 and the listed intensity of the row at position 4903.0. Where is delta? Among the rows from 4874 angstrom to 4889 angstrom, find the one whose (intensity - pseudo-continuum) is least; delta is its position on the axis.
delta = 4888.0 angstrom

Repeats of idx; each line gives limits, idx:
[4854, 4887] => 1.66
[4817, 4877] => 1.70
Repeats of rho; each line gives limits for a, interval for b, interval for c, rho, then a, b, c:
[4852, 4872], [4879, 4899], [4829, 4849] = 3.00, 0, 2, 1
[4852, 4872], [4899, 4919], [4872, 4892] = 1.50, 0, 1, 2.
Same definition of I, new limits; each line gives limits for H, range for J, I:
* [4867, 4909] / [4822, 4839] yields 20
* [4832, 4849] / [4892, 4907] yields 13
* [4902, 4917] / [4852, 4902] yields 18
